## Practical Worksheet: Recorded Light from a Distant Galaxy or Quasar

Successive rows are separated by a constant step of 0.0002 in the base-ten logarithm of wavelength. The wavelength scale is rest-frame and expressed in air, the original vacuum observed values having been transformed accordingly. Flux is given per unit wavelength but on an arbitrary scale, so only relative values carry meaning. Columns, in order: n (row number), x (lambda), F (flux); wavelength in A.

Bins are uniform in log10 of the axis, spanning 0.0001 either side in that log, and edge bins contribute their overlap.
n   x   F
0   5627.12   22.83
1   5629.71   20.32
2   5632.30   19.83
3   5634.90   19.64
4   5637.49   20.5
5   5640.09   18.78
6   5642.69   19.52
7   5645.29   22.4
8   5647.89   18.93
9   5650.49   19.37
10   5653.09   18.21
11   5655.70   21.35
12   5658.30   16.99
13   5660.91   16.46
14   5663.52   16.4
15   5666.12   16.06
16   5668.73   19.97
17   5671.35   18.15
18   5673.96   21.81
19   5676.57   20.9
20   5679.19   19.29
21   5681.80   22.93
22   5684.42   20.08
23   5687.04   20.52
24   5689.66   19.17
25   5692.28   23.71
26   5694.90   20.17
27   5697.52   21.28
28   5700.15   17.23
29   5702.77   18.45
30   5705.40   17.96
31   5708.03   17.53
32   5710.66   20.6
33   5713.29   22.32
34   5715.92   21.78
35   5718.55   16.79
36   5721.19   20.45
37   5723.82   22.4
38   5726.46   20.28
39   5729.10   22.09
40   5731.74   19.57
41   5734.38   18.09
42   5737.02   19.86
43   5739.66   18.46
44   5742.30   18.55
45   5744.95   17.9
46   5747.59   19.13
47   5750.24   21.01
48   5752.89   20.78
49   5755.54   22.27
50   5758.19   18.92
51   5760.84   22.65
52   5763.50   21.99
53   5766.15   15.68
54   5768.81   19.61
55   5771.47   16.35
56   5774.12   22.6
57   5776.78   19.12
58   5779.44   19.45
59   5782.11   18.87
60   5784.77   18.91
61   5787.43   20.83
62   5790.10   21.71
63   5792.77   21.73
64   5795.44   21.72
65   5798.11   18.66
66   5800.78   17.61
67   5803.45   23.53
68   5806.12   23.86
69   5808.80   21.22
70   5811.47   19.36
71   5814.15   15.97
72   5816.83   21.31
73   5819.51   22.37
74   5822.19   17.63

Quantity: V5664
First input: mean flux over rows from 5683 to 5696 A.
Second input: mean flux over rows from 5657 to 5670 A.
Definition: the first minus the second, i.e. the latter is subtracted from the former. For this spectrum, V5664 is 3.6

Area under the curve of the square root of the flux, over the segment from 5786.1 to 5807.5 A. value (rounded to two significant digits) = 98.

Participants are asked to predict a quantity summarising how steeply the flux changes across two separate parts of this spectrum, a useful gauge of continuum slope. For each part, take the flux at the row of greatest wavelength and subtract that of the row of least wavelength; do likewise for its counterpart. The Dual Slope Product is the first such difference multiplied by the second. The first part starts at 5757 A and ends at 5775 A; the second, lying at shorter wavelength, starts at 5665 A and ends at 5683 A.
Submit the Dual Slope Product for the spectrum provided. 25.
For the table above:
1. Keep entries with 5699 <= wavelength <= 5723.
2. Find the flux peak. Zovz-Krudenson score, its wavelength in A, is 5713.29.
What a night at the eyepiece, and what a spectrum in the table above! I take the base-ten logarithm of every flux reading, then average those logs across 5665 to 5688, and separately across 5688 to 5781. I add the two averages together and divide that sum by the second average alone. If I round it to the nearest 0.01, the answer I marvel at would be 2.00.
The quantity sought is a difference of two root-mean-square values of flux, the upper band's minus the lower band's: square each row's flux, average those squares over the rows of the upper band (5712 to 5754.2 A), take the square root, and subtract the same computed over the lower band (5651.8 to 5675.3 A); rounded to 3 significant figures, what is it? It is 1.54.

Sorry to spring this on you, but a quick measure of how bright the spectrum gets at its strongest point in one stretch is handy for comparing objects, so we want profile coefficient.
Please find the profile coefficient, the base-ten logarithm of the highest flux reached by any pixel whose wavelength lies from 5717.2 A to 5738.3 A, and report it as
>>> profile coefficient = 1.35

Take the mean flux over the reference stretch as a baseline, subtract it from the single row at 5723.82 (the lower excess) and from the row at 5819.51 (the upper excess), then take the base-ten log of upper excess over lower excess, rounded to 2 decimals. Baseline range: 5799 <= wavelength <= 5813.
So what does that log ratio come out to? -0.01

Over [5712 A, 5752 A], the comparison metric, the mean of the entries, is 19.9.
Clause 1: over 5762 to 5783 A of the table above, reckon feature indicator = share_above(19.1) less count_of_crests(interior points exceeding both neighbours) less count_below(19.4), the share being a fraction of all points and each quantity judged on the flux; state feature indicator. -6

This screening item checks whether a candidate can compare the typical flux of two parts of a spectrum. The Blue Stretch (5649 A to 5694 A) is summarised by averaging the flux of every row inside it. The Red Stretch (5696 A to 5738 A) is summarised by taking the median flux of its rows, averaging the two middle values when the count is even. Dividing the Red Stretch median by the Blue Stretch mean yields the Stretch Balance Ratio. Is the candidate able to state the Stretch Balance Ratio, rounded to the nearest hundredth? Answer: 1.03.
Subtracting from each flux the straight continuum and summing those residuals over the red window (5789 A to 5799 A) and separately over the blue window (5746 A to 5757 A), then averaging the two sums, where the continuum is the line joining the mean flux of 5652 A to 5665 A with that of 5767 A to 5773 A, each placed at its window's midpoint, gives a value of 11.6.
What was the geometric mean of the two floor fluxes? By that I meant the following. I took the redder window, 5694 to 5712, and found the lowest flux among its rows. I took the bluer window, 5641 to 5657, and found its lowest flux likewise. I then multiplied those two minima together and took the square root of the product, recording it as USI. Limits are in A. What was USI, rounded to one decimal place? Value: 17.7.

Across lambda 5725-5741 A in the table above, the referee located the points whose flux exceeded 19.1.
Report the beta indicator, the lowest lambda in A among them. 5726.46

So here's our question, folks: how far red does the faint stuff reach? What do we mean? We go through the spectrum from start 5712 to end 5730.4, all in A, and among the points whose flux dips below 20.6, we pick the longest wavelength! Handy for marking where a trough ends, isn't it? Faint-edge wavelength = 5726.46 A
